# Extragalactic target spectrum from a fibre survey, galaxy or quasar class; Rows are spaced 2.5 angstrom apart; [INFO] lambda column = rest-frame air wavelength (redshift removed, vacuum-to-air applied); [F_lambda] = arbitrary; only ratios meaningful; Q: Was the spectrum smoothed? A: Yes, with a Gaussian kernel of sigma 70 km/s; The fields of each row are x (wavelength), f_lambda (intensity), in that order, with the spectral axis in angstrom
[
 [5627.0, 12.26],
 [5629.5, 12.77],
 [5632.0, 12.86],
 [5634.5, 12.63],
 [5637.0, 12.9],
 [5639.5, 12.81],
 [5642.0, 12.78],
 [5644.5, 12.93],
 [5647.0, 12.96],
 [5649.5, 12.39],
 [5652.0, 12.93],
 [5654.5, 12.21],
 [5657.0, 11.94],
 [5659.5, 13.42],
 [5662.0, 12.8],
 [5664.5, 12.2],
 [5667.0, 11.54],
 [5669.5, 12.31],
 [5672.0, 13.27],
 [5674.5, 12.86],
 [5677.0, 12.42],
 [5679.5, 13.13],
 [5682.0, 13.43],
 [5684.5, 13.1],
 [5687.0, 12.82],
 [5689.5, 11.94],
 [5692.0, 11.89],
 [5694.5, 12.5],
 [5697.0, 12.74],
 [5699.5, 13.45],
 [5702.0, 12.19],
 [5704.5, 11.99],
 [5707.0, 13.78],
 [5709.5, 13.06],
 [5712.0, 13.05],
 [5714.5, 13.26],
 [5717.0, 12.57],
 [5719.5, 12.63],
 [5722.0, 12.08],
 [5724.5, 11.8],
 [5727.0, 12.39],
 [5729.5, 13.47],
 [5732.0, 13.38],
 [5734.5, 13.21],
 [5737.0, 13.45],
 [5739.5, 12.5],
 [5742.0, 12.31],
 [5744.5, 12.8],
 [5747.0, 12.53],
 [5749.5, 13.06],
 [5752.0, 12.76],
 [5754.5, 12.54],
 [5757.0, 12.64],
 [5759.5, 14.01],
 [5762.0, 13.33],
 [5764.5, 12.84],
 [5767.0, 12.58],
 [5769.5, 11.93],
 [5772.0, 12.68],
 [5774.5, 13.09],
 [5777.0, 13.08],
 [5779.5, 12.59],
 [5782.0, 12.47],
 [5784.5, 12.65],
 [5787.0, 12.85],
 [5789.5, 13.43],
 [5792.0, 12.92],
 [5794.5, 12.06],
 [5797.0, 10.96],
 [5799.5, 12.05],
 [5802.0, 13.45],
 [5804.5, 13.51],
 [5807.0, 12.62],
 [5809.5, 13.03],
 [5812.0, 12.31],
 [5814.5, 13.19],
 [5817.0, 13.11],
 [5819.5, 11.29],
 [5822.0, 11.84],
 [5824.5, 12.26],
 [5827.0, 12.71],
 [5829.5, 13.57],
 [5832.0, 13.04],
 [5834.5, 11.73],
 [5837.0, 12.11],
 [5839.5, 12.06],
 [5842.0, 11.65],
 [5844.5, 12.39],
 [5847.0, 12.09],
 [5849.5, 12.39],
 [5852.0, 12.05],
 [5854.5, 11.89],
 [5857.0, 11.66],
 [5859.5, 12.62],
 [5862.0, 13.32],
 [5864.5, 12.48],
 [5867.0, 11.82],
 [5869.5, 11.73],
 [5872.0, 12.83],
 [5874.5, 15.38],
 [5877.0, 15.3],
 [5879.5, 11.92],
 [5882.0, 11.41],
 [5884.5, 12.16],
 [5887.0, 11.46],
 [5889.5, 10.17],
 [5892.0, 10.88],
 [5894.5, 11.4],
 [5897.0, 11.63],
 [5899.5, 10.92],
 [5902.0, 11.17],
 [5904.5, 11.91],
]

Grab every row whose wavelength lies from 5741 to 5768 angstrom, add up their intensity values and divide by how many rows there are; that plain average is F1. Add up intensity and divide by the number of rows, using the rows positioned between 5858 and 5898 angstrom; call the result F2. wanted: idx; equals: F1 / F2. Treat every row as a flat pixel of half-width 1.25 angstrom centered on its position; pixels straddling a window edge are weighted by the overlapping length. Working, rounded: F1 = 12.9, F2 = 12.3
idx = 1.047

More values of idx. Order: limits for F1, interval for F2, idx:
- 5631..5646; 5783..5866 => 1.028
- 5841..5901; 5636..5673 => 0.962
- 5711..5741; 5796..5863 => 1.033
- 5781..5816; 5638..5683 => 0.999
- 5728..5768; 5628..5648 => 1.010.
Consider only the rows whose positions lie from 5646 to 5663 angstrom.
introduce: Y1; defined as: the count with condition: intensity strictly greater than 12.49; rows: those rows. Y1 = 4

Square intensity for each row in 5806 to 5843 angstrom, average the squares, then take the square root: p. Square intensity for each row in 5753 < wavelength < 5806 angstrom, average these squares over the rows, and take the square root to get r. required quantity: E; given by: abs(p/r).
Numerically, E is 0.976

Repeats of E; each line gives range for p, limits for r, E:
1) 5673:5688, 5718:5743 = 1.018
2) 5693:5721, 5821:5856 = 1.046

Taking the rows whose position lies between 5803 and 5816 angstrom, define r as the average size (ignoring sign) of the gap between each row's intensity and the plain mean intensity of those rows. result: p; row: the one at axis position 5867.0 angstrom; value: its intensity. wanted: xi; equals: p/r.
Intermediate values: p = 11.82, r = 0.37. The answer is 32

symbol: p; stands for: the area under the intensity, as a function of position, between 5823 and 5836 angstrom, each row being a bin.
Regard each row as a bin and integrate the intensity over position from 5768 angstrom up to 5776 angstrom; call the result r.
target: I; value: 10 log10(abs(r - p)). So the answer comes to 18.0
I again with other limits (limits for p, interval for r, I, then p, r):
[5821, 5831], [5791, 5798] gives 16.3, 126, 84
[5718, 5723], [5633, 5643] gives 18.2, 62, 128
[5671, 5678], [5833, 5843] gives 14.7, 90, 119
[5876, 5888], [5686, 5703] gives 18.0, 149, 213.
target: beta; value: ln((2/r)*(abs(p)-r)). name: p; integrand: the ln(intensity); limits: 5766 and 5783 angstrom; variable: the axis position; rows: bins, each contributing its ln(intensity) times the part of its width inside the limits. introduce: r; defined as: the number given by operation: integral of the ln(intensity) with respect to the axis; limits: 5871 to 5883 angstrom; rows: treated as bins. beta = -0.3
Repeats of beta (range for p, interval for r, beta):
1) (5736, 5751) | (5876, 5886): 0.0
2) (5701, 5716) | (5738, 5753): -4.3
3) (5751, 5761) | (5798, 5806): -0.7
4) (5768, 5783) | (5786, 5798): -0.7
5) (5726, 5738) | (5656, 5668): -3.0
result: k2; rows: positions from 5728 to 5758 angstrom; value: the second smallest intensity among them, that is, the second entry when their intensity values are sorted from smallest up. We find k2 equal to 12.5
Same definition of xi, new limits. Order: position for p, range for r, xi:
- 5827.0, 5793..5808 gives 17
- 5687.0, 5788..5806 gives 16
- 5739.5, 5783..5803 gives 19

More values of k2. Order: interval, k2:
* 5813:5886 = 11.41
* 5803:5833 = 11.84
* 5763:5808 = 11.93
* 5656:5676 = 11.94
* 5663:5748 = 11.8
